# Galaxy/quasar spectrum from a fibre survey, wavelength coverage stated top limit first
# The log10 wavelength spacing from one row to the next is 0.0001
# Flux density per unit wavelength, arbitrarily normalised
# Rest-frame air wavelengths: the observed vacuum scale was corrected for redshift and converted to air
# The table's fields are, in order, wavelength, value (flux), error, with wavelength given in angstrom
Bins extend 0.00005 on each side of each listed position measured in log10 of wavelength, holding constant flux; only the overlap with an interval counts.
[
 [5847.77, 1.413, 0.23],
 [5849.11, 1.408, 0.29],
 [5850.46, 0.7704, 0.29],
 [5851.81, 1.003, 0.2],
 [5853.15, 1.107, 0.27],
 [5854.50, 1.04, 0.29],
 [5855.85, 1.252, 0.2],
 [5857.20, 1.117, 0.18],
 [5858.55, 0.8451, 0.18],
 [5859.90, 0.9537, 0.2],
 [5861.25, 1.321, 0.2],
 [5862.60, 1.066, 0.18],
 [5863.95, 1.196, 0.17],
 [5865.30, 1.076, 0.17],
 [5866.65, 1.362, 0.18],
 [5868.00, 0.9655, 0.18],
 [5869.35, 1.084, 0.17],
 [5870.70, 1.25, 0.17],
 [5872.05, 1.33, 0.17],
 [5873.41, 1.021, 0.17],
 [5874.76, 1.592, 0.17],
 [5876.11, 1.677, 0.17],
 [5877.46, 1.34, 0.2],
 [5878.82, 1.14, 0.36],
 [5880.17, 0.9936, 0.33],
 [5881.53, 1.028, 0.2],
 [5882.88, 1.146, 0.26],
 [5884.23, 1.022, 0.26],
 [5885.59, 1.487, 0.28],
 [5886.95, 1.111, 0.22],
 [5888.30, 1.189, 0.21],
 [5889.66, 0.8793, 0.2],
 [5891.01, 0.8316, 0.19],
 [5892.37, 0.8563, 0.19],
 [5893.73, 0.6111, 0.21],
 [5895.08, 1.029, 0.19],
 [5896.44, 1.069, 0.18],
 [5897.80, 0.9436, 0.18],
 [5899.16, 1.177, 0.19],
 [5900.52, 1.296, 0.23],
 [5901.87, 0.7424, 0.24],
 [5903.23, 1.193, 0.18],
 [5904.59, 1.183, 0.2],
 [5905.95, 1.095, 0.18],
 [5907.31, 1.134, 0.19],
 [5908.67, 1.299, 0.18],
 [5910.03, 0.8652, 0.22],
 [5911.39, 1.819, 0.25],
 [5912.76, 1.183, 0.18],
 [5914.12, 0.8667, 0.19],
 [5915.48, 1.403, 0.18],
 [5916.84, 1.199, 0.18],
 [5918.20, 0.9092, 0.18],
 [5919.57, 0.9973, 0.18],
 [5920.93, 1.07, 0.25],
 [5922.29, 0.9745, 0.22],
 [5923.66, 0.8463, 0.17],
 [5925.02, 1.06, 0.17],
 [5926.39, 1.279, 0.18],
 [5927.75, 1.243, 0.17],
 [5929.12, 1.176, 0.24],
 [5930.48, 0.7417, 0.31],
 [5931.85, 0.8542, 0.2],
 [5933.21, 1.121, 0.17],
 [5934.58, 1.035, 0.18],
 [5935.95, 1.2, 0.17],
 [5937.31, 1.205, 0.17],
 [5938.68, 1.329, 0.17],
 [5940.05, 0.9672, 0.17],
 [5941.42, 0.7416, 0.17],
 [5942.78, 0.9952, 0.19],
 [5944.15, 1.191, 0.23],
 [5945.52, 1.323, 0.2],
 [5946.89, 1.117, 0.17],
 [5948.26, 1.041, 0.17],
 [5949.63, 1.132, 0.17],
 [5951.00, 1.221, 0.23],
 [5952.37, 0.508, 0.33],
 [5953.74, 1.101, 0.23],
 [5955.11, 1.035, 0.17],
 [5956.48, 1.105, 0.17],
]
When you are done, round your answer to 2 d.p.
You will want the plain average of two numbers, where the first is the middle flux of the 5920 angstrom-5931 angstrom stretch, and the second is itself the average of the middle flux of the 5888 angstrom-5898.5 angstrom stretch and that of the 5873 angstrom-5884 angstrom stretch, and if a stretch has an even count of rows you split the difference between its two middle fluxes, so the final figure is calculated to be 1.05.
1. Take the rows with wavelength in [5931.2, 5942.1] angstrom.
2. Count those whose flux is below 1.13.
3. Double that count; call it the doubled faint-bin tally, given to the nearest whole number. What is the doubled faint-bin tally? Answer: 10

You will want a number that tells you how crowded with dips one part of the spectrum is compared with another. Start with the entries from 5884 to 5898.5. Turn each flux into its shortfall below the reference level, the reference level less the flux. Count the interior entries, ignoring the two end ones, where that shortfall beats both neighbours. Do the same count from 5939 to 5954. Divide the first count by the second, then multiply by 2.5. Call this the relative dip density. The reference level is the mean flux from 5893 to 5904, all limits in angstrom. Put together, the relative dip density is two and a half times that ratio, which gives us 2.5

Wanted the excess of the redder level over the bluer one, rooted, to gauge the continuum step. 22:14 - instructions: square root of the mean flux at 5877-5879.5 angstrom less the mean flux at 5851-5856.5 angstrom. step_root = 0.37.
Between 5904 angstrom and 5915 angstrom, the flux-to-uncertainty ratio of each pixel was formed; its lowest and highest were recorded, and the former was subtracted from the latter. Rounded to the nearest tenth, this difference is 3.3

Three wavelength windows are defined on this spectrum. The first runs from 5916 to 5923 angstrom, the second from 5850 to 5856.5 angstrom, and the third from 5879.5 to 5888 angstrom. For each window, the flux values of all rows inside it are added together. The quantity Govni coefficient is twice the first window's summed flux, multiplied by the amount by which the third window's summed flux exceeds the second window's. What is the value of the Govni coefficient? 17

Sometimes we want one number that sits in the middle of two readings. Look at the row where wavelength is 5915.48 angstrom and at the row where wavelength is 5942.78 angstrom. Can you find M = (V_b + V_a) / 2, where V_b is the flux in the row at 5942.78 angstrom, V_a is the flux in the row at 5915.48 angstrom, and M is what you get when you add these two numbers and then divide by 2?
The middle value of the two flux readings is 1.20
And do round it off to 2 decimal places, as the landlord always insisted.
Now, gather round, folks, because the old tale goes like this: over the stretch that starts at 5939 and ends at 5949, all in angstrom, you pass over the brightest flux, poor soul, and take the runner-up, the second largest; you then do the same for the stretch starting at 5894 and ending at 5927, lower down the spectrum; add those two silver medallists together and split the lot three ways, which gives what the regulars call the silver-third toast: 0.86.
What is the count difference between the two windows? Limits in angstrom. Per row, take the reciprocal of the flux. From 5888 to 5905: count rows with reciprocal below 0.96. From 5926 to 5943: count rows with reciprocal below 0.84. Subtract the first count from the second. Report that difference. -1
